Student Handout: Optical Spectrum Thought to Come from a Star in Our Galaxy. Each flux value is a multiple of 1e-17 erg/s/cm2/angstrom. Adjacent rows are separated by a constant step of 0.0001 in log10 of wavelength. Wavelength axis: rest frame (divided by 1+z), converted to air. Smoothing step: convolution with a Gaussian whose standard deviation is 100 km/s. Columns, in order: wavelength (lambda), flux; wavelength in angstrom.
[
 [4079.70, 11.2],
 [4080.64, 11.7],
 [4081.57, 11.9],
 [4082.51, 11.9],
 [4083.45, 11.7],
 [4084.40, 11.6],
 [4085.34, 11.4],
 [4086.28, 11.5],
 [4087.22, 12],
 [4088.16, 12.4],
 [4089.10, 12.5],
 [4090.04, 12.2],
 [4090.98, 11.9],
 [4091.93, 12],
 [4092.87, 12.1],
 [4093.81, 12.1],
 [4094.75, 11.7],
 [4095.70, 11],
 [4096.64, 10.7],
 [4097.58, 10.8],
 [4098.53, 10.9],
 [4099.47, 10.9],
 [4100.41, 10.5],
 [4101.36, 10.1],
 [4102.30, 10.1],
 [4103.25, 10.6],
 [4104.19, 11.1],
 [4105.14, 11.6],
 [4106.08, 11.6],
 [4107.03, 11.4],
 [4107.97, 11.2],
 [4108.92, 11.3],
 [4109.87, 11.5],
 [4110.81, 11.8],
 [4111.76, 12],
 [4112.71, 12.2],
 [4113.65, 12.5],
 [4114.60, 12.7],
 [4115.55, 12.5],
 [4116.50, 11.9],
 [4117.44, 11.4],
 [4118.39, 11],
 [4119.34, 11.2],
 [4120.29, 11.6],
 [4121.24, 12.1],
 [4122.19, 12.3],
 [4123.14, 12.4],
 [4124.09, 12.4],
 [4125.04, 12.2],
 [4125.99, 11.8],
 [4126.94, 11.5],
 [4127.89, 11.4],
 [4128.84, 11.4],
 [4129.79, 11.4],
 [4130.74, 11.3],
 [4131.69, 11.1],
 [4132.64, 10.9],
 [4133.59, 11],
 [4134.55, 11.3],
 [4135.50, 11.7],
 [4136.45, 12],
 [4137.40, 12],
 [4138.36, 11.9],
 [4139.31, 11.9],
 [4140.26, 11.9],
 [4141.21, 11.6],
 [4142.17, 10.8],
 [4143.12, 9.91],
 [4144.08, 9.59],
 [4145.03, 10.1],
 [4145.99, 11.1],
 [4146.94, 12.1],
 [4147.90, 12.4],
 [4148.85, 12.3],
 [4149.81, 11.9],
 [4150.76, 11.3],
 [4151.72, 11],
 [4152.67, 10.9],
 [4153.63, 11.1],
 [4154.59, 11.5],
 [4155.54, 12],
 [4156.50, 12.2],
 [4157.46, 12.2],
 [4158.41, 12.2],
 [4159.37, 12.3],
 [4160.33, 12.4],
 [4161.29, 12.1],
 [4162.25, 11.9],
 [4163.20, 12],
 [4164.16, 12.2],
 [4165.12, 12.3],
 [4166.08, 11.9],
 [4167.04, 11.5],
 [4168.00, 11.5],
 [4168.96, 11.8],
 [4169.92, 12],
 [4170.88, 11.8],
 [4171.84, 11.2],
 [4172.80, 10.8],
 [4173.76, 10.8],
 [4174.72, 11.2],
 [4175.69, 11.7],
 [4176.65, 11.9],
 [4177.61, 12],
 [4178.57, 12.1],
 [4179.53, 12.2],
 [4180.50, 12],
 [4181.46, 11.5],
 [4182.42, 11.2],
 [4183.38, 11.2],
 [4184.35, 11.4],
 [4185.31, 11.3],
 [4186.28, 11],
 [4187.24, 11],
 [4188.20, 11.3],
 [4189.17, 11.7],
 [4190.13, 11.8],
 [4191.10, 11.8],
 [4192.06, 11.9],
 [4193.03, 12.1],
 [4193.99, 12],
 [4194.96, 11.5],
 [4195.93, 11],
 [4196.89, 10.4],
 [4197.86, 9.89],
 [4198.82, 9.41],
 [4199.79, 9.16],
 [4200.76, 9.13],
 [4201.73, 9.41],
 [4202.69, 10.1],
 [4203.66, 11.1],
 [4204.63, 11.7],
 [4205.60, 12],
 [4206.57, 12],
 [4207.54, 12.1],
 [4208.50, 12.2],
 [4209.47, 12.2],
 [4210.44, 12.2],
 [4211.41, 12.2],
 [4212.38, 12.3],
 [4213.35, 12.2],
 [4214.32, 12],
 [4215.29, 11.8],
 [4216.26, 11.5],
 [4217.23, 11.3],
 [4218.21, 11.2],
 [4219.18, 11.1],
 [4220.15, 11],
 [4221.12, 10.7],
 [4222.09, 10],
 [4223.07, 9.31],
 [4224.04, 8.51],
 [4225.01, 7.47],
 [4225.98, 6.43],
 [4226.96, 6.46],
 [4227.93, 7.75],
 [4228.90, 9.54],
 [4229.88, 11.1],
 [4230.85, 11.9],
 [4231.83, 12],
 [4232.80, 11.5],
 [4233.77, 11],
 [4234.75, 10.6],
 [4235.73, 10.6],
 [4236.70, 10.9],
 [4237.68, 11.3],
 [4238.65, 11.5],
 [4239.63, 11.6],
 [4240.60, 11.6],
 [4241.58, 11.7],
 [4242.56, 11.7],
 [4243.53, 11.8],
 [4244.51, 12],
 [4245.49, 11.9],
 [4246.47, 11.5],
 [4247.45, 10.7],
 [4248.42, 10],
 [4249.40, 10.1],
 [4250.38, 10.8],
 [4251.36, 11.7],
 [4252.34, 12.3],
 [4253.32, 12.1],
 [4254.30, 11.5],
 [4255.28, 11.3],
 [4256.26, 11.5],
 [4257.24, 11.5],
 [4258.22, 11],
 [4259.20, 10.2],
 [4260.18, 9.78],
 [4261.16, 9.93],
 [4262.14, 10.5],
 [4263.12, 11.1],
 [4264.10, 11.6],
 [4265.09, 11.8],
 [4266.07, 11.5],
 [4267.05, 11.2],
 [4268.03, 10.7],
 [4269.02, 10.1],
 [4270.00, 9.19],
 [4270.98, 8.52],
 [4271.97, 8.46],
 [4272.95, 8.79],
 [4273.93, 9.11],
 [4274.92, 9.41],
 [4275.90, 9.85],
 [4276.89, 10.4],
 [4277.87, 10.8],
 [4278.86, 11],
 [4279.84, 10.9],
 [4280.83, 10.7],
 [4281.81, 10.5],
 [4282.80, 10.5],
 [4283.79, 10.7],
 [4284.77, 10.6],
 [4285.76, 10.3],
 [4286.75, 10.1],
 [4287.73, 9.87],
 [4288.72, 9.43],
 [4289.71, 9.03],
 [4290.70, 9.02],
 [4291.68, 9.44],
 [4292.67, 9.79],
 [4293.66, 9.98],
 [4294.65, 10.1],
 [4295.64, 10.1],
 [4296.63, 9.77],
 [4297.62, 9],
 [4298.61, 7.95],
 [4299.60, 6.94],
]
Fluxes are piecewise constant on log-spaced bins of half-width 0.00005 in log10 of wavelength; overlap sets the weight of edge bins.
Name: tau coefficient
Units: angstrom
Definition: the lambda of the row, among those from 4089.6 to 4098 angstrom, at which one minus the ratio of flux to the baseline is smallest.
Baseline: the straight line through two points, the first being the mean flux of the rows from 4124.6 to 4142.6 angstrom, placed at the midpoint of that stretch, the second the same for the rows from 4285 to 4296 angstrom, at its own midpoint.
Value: 4090.04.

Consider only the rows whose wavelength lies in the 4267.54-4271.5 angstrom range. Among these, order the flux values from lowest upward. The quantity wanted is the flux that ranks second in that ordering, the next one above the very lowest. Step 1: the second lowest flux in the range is 9.19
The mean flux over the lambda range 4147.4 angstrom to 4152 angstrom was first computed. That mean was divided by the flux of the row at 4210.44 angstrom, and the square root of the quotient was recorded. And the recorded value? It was 0.98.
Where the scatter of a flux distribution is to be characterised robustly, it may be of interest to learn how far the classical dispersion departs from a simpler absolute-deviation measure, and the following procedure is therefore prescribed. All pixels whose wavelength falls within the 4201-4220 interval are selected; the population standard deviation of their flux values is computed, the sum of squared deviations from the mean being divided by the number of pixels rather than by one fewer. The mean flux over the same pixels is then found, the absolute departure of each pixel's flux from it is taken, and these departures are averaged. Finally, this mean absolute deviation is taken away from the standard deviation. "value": 0.170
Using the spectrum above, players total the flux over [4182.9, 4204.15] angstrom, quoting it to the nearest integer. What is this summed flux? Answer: 240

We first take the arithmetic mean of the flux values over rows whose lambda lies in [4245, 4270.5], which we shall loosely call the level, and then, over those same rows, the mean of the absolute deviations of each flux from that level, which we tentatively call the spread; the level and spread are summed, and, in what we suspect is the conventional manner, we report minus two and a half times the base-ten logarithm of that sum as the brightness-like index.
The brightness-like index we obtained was -2.67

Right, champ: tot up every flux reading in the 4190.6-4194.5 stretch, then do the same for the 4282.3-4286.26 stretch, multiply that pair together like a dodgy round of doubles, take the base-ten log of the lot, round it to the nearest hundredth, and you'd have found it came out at 3.30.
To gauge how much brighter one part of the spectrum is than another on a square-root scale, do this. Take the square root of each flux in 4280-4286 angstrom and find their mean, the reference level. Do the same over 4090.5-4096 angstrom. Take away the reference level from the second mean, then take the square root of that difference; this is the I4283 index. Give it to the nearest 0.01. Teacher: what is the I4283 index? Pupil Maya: 0.43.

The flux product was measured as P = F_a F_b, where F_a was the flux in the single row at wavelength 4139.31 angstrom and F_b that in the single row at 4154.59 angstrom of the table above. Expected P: 137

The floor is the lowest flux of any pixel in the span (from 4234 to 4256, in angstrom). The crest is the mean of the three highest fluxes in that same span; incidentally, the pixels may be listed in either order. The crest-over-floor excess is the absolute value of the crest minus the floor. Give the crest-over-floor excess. 2.1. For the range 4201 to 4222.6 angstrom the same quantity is 2.8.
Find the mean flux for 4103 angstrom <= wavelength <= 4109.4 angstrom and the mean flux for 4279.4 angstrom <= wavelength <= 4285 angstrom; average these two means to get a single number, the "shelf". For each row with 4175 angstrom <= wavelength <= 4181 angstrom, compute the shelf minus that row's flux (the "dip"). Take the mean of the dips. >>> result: -1.0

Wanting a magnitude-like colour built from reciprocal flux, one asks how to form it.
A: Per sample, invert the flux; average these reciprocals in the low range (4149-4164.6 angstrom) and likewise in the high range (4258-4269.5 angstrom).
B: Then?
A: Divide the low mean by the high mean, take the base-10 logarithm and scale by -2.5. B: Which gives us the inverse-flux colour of 0.10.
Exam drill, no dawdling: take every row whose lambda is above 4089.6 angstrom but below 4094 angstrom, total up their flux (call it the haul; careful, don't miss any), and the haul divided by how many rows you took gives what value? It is 12.1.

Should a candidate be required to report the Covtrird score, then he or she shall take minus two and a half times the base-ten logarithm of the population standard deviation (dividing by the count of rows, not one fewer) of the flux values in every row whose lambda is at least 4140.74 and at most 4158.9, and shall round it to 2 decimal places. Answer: 0.21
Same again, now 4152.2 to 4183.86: 0.84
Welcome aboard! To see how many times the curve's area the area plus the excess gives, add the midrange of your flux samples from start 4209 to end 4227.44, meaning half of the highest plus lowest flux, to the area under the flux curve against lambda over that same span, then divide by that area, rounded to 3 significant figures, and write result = 1.05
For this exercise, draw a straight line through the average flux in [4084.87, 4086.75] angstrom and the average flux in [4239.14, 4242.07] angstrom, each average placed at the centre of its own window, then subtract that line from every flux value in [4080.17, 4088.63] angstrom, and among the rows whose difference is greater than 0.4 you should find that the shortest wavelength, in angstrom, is 4081.57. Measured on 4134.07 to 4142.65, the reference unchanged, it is 4136.45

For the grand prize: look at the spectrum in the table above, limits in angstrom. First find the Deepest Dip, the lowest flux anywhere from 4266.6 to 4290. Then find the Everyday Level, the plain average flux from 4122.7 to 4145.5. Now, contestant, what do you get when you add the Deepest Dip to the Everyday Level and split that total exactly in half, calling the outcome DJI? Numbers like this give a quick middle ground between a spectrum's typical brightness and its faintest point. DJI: 9.9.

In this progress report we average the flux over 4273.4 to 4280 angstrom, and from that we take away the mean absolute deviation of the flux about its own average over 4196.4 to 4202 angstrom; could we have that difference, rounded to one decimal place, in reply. 9.8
